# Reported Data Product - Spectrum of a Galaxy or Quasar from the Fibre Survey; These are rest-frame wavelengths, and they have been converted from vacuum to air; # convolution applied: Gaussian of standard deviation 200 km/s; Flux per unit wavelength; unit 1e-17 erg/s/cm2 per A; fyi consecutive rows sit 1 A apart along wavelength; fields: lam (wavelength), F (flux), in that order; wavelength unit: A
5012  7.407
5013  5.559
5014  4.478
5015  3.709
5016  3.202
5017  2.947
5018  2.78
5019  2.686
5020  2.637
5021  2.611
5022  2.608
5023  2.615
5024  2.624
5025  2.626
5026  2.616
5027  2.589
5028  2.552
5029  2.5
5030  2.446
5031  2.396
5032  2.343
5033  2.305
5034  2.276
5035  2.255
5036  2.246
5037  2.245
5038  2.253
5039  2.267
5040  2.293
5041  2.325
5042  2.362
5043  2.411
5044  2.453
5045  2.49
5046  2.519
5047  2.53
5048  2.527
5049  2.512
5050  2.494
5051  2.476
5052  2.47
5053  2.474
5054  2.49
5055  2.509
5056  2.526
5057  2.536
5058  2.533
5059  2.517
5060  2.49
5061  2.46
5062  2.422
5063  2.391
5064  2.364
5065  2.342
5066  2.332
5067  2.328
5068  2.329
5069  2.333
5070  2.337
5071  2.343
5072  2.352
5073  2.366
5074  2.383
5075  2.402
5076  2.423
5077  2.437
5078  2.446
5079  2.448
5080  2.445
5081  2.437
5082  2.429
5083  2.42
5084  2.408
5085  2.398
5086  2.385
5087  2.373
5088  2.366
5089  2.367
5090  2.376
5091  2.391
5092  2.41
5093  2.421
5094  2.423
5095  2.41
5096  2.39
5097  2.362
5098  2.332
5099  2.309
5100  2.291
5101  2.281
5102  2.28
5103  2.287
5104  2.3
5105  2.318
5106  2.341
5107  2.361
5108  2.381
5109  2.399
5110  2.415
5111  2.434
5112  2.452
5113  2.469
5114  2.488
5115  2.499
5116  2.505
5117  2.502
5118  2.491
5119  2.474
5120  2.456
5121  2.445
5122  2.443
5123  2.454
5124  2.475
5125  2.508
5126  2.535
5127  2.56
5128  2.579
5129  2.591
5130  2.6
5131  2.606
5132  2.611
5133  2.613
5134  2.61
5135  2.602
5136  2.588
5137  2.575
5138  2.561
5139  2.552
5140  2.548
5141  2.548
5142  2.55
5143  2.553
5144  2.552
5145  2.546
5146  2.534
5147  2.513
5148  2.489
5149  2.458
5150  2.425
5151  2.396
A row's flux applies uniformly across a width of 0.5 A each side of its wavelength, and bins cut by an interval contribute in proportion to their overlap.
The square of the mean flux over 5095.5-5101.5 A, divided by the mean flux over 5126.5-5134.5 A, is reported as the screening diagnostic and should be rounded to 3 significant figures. 2.09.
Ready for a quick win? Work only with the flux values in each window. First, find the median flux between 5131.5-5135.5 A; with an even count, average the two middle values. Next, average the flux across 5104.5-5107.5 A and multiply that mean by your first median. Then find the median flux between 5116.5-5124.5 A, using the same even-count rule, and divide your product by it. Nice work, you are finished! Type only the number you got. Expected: 2.48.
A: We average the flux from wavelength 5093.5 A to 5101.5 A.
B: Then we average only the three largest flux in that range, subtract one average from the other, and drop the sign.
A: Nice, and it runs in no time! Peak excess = 0.058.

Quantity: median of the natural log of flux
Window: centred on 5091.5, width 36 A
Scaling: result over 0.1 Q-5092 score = 8.7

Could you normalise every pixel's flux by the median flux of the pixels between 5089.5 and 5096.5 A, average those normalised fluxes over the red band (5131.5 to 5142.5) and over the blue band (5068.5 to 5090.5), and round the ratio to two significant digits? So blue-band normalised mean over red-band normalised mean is 0.93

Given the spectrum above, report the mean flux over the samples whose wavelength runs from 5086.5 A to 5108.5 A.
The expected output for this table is 2.35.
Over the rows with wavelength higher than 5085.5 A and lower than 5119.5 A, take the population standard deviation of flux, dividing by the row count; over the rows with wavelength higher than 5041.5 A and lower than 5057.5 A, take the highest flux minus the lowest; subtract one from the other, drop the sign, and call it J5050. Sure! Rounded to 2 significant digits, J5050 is 0.11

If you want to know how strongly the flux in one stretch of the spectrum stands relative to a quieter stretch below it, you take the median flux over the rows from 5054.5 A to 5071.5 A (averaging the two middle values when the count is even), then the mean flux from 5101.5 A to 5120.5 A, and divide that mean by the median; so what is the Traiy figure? 1.01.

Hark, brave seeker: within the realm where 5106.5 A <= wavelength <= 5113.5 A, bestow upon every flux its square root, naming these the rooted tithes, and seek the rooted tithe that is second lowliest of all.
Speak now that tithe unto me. 1.54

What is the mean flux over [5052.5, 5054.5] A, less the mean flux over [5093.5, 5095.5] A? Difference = 0.07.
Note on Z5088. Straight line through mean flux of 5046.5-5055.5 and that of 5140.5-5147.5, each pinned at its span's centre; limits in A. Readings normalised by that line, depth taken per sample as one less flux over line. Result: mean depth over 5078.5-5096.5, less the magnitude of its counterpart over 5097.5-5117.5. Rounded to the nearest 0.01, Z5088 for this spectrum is -0.01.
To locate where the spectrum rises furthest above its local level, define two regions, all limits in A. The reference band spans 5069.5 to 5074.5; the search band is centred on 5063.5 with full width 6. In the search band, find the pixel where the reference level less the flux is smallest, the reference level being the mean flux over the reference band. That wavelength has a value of 5061 A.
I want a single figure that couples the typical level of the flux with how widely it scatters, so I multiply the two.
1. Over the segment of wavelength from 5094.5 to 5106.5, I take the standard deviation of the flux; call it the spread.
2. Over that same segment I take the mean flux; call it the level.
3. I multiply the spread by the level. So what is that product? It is 0.10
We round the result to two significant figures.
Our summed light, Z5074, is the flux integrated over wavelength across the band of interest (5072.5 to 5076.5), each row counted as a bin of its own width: 9.6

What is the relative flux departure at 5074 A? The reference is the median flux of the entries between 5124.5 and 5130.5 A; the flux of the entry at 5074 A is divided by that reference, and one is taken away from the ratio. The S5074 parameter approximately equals -0.073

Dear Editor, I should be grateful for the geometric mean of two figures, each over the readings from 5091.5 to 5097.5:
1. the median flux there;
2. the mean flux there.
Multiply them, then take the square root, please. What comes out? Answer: 2.41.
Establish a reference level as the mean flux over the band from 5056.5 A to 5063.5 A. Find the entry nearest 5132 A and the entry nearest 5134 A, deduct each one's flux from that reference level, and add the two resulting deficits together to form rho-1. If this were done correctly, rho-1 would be -0.26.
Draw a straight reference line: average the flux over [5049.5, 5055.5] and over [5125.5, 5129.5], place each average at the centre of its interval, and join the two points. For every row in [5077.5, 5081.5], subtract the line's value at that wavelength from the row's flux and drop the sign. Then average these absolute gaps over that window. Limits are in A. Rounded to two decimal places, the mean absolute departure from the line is 0.07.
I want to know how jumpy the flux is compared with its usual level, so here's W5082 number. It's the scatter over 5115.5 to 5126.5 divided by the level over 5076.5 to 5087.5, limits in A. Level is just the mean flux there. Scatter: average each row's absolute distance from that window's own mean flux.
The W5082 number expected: 0.010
